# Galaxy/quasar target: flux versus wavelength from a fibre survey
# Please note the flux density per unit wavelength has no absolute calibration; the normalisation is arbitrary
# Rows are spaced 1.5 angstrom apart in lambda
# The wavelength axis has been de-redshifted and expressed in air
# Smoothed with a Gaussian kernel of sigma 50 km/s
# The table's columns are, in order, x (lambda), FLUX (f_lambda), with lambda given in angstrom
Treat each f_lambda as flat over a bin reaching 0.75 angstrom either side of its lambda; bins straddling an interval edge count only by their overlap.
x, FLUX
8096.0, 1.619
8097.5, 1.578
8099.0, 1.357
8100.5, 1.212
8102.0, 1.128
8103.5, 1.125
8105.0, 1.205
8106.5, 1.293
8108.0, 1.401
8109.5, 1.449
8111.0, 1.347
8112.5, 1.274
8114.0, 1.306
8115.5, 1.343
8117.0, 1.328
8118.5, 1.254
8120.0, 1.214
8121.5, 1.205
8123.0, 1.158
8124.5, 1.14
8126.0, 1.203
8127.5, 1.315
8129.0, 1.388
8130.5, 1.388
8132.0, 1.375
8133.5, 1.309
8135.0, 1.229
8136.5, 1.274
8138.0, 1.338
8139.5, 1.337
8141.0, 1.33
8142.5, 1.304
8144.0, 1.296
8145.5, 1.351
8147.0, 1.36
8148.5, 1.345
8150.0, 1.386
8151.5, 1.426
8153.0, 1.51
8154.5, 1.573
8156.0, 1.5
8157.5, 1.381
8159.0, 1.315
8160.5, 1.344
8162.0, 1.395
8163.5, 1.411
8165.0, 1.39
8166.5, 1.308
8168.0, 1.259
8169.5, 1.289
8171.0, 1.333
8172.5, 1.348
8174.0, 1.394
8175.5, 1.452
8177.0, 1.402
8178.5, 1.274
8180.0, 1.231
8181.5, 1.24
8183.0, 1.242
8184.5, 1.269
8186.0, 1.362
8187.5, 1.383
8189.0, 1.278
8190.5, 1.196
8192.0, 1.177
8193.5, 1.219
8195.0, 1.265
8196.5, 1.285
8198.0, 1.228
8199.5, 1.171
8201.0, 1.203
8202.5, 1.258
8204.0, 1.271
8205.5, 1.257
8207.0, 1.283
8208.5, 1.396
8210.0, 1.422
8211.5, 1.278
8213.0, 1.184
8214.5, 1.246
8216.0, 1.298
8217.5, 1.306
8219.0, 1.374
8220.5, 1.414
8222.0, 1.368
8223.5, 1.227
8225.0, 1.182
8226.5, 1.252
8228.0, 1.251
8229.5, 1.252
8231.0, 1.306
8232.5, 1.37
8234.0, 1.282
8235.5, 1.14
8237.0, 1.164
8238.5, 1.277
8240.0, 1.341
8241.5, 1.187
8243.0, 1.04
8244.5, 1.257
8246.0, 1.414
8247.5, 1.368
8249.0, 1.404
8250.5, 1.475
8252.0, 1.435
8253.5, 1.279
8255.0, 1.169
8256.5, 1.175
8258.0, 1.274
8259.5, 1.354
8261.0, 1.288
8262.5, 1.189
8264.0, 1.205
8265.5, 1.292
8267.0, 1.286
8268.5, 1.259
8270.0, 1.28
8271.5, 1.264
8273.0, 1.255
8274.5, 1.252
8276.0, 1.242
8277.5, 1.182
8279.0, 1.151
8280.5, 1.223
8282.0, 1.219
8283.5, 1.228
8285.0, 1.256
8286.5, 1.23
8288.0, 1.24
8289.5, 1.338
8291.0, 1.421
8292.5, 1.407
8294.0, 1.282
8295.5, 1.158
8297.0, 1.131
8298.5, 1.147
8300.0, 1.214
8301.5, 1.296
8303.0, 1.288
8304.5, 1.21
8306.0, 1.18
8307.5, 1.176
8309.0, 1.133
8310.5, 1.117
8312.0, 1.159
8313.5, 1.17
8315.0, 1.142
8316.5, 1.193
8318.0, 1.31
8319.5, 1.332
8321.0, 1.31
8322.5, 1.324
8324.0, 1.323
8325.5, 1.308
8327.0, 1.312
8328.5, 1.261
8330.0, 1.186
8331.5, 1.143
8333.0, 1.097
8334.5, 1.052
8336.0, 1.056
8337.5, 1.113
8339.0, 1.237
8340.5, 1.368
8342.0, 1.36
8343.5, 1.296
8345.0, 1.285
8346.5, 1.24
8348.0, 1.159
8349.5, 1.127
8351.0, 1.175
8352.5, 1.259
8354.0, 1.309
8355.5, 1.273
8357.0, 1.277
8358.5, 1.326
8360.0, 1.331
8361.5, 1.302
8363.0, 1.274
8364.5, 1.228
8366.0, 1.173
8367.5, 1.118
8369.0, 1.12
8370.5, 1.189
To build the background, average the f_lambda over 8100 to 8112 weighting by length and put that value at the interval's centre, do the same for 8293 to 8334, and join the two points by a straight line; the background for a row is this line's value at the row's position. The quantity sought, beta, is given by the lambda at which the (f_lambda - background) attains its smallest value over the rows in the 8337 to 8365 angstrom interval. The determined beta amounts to 8337.5 angstrom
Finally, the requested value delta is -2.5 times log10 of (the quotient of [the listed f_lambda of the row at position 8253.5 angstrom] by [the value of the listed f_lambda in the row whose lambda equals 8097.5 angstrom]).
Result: 0.23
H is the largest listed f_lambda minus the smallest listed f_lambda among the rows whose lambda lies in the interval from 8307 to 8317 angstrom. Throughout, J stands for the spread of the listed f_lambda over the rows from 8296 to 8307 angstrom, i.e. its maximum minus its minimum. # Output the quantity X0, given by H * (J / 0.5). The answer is 0.025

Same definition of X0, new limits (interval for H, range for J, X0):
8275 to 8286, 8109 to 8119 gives 0.041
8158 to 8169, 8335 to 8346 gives 0.095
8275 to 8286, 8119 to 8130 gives 0.052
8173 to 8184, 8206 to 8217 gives 0.105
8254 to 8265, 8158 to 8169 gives 0.056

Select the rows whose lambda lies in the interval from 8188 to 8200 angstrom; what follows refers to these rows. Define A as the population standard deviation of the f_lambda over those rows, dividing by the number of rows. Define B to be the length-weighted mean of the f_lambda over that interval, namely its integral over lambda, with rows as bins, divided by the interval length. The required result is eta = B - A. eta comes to 1.19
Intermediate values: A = 0.042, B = 1.23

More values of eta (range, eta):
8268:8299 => 1.17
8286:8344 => 1.14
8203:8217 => 1.22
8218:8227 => 1.22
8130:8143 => 1.27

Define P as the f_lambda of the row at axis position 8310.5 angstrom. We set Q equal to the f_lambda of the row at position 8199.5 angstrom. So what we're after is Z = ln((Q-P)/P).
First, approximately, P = 1.117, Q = 1.171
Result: -3.0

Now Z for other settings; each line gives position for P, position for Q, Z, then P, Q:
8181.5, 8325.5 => -2.9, 1.24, 1.308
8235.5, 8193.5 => -2.7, 1.14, 1.219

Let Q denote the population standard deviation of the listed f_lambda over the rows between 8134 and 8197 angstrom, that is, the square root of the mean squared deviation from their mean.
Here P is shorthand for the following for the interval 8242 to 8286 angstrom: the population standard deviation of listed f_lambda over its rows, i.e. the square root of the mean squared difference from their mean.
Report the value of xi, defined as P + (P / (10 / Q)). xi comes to 0.091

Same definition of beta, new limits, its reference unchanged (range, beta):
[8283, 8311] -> 8310.5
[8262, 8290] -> 8279.0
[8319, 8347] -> 8334.5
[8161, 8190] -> 8180.0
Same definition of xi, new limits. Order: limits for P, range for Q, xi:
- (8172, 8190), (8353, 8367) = 0.073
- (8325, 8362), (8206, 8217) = 0.093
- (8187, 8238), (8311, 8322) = 0.075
